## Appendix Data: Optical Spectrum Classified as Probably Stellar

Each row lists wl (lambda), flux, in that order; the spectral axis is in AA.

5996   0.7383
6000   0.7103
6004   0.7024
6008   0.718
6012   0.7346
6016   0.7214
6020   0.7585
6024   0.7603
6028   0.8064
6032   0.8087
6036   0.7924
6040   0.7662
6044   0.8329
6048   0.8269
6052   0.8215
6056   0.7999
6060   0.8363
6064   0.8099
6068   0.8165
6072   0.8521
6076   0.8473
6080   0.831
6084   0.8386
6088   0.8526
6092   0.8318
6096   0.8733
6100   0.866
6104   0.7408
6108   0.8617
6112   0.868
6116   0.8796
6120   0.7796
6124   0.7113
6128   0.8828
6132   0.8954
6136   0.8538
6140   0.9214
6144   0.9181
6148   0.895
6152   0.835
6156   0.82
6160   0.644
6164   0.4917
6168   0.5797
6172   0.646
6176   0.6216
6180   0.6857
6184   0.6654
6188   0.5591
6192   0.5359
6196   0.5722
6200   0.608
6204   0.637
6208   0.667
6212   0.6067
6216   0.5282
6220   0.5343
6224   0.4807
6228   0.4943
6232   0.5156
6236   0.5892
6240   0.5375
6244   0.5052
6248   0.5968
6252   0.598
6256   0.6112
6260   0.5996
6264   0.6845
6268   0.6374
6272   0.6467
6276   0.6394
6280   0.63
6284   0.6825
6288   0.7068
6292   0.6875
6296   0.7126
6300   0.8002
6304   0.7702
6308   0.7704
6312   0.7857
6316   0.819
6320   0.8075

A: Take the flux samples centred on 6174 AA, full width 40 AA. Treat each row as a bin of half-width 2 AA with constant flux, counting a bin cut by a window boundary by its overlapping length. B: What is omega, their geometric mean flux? 0.62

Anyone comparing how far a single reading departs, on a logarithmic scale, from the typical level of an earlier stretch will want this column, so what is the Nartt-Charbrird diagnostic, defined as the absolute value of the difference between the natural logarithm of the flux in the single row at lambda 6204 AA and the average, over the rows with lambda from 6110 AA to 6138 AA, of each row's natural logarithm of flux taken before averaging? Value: 0.27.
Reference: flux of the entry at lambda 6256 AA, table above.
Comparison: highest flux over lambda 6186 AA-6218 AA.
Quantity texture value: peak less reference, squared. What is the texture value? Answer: 0.00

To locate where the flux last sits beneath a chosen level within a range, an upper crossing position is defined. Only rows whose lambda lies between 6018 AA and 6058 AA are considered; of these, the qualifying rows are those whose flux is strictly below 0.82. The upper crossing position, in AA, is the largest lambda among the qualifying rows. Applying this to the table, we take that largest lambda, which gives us 6056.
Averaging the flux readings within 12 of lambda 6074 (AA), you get 0.83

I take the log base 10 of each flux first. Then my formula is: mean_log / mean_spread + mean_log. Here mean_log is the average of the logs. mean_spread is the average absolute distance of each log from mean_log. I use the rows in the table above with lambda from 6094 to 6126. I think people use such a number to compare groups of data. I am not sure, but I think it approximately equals -2.8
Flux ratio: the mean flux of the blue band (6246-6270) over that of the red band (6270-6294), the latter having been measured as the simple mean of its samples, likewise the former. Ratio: 0.93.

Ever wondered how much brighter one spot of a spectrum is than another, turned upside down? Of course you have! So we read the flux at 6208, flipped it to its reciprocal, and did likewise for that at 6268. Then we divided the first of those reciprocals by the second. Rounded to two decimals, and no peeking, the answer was 0.96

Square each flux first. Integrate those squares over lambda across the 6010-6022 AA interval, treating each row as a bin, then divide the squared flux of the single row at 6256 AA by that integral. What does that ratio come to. 0.057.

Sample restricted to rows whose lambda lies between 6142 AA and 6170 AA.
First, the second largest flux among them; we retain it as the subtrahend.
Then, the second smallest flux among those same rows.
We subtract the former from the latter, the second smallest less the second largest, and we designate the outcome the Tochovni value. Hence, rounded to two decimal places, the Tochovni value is -0.32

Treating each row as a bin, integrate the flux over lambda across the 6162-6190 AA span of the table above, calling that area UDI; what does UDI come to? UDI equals 17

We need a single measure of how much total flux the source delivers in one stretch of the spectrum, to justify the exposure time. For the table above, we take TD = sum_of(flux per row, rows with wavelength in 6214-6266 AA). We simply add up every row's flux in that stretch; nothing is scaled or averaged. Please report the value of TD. 7.3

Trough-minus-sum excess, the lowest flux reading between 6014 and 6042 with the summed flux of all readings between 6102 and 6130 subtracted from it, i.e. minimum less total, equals -5.0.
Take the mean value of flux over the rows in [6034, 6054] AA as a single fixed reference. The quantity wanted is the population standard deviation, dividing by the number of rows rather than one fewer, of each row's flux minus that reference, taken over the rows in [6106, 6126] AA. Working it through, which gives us 0.065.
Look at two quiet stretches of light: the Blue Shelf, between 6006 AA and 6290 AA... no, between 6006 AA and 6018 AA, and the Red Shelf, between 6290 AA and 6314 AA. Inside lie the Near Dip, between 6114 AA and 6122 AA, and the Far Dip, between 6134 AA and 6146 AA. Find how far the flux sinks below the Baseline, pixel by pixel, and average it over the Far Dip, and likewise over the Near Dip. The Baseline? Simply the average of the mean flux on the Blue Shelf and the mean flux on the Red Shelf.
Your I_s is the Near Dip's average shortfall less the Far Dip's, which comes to 0.068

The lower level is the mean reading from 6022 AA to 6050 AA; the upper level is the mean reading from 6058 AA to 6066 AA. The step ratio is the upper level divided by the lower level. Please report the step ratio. 1.0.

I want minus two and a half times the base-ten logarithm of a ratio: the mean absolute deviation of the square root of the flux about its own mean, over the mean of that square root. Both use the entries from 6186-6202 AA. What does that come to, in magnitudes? 4.3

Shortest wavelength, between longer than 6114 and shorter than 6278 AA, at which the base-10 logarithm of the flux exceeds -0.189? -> 6116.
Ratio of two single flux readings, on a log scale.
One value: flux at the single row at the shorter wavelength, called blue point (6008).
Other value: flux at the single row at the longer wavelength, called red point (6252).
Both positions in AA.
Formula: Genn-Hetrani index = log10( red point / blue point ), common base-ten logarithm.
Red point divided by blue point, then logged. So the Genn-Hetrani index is -0.079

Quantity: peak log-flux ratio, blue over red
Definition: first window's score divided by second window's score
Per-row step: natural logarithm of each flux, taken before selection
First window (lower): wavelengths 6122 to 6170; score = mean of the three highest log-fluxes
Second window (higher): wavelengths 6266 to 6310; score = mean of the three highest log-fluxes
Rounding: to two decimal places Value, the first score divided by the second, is 0.37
